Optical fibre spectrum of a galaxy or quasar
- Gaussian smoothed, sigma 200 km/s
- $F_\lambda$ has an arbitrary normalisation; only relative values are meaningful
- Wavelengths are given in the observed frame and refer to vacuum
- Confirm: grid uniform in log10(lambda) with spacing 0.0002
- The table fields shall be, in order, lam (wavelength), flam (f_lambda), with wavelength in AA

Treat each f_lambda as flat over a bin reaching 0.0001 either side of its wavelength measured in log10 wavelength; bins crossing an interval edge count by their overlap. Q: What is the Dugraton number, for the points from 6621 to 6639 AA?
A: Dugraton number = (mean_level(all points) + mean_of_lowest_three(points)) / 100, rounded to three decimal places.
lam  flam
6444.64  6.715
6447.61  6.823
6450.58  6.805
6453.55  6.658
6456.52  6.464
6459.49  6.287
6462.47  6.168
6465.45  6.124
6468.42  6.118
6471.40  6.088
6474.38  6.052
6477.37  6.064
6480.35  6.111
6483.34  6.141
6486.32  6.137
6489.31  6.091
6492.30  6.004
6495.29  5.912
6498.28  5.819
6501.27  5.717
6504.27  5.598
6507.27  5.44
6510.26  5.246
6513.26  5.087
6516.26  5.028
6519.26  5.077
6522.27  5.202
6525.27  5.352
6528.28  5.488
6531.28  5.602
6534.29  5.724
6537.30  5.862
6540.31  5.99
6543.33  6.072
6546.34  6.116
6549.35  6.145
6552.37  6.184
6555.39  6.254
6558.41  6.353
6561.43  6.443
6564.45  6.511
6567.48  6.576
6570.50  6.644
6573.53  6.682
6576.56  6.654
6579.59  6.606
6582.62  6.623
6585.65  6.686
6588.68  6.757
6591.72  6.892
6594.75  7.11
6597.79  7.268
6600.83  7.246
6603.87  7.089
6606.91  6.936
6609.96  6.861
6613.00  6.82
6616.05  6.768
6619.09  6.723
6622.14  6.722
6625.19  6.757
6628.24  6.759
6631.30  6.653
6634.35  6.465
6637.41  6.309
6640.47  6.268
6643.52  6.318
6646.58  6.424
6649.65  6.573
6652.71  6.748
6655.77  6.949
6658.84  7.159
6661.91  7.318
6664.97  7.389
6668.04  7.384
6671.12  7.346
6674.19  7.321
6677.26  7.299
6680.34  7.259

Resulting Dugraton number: 0.131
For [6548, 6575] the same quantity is 0.126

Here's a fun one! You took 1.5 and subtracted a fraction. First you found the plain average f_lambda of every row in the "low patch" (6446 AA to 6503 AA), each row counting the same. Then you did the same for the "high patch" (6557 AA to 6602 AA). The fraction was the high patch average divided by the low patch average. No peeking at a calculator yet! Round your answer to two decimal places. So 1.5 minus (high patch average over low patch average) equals 0.41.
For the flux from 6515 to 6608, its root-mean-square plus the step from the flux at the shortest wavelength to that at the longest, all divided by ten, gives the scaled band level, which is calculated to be 0.82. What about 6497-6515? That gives 0.48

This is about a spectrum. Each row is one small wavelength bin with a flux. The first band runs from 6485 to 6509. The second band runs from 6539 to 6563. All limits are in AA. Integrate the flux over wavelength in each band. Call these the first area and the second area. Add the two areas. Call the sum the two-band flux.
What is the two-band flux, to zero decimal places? 289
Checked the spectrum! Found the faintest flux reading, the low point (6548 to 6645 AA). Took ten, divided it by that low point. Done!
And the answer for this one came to 1.63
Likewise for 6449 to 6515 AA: 1.97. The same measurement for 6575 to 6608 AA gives 1.51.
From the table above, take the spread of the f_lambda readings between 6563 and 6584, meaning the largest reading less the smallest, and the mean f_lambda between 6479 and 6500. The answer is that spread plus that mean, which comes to 6.2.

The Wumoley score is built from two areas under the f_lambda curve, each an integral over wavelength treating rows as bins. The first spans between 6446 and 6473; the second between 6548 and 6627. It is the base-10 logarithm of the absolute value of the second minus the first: 2.55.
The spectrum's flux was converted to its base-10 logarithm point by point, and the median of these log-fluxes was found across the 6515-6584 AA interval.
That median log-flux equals 0.789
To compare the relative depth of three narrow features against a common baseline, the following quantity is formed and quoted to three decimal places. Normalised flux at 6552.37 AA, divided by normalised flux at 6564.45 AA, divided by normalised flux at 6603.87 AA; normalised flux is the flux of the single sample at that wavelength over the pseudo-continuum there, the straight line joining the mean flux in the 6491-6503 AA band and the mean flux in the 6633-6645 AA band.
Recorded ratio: 0.839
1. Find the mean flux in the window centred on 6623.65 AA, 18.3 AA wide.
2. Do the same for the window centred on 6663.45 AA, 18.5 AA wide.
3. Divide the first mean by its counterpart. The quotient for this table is 0.93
